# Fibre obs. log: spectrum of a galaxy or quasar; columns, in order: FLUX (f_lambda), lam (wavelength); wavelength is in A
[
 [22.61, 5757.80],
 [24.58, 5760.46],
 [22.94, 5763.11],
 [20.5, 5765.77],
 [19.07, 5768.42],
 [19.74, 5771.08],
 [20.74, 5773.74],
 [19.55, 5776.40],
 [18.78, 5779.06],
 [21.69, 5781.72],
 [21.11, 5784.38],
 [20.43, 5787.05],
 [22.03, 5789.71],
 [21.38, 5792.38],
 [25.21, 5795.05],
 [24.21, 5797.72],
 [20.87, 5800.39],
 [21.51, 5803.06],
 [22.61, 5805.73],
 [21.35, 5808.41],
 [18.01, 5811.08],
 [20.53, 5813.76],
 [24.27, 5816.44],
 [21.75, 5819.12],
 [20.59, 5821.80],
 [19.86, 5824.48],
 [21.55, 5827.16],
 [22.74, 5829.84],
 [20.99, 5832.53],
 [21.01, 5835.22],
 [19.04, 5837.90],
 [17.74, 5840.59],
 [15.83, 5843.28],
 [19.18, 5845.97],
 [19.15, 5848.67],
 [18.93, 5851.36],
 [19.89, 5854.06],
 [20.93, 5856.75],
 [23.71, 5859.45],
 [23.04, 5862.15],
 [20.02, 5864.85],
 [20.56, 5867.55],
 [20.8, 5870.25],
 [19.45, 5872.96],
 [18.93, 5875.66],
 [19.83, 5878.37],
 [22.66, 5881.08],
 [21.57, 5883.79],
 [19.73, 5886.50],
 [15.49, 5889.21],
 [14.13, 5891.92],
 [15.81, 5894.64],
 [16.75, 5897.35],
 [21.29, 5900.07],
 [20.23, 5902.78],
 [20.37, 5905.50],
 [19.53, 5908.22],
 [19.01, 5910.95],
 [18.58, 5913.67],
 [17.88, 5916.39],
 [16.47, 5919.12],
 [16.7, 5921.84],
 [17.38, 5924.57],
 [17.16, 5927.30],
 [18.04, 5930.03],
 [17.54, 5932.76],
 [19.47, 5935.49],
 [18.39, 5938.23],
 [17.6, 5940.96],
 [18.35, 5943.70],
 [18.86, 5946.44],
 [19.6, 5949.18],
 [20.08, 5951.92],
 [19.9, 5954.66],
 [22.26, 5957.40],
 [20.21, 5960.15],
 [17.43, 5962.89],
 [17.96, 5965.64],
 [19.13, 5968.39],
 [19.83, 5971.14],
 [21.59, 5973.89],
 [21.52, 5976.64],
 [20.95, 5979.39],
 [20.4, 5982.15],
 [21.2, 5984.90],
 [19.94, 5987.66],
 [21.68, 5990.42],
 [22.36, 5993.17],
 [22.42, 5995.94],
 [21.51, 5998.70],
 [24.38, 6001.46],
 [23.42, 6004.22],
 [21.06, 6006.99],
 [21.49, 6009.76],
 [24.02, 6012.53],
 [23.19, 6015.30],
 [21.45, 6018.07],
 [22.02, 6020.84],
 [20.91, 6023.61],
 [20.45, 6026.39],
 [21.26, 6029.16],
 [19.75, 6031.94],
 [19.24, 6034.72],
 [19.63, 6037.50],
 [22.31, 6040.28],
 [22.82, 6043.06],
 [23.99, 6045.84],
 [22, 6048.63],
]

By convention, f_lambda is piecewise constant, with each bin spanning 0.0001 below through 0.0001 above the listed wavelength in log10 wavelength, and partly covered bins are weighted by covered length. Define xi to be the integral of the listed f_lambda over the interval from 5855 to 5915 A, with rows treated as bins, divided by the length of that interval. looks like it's 19.7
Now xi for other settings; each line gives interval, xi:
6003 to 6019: 22.4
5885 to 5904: 17.7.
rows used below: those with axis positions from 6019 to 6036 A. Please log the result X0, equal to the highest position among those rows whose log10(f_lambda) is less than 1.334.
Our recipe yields 6034.72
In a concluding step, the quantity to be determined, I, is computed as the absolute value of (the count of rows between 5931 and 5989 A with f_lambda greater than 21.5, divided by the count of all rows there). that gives 0.14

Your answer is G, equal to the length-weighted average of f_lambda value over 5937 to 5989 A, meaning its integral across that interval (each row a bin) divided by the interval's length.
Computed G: 19.8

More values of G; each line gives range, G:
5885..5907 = 18.0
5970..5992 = 20.9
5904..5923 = 18.4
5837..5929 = 19.0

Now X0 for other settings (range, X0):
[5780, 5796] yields 5792.38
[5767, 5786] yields 5784.38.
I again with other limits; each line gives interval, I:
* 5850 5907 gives 0.19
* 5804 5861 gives 0.29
